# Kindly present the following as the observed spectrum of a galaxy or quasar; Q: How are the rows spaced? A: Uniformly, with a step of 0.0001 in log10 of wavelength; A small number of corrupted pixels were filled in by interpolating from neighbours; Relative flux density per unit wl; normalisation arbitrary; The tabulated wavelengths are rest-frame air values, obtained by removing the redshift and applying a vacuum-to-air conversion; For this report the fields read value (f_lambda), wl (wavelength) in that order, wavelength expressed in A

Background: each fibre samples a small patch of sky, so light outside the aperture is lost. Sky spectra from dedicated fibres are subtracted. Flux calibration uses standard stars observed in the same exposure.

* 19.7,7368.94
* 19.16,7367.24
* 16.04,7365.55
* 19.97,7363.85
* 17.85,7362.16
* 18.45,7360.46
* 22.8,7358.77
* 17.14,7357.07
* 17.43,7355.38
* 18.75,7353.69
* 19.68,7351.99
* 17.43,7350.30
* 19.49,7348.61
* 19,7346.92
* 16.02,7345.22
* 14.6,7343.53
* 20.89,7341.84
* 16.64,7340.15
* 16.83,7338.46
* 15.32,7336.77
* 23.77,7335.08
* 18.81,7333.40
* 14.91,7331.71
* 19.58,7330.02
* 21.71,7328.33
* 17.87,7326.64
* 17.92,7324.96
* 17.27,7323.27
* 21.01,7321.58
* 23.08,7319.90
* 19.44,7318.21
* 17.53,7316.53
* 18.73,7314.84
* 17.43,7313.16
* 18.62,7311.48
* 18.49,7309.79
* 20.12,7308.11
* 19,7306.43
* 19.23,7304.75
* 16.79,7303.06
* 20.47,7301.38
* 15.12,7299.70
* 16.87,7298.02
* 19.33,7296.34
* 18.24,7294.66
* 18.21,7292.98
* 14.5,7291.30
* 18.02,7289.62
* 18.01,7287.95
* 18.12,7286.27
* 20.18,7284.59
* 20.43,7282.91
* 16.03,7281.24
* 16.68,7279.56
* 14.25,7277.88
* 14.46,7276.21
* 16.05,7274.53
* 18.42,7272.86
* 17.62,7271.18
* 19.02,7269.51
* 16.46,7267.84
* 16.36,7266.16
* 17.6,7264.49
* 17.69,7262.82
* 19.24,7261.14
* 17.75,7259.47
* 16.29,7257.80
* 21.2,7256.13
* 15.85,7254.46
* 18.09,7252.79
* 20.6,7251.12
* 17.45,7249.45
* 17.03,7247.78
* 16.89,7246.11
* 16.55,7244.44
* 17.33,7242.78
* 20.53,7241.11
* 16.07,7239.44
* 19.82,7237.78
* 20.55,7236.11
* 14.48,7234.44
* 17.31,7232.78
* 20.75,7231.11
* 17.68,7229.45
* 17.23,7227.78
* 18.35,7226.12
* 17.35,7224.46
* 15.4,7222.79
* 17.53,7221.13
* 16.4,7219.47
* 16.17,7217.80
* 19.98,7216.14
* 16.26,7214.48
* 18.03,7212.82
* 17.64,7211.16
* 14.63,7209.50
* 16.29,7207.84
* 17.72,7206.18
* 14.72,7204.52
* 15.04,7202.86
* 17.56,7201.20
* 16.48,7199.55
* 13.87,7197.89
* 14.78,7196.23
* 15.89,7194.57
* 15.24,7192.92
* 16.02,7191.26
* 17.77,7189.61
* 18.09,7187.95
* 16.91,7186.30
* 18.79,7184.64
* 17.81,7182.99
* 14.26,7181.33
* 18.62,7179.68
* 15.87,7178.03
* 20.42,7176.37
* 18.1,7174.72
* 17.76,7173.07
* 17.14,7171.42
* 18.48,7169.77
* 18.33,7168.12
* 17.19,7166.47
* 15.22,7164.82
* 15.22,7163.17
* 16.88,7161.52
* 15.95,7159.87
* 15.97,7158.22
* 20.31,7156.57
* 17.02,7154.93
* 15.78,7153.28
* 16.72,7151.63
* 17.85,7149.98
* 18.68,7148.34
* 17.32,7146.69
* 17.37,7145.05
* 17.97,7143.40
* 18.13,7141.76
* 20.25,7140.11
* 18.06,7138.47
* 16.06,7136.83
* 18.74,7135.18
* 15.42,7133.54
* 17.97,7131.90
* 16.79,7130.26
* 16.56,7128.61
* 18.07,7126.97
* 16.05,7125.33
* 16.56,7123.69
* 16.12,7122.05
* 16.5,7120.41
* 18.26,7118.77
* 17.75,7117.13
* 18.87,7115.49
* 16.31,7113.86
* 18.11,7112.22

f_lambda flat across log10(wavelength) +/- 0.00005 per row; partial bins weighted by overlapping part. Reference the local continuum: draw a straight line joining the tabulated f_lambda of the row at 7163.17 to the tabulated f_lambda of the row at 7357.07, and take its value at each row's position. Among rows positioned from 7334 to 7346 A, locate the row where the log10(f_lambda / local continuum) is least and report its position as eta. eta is 7343.53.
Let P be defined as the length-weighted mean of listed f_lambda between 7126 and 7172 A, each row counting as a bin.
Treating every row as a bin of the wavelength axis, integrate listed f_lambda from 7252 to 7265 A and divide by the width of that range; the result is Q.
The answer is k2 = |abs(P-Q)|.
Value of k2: 0.64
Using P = 17.3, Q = 18.0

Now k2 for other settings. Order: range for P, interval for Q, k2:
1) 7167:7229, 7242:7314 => 0.78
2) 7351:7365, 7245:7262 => 0.92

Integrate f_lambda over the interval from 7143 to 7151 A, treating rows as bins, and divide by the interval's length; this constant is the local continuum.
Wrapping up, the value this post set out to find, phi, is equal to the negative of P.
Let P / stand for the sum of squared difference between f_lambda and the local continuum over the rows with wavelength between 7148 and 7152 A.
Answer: -1.9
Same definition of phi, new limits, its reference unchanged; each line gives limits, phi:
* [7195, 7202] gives -26.4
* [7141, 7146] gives -0.3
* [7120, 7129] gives -10.7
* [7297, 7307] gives -19.7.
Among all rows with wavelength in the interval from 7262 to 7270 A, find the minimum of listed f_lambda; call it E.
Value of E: 16.36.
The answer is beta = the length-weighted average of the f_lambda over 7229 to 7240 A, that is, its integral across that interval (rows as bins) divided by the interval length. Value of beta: 18.2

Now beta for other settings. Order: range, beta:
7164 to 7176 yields 17.6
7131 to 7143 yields 17.8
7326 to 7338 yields 18.8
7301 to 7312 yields 18.9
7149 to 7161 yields 17.1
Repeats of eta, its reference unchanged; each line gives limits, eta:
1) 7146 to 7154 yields 7153.28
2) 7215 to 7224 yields 7222.79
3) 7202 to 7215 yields 7209.50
